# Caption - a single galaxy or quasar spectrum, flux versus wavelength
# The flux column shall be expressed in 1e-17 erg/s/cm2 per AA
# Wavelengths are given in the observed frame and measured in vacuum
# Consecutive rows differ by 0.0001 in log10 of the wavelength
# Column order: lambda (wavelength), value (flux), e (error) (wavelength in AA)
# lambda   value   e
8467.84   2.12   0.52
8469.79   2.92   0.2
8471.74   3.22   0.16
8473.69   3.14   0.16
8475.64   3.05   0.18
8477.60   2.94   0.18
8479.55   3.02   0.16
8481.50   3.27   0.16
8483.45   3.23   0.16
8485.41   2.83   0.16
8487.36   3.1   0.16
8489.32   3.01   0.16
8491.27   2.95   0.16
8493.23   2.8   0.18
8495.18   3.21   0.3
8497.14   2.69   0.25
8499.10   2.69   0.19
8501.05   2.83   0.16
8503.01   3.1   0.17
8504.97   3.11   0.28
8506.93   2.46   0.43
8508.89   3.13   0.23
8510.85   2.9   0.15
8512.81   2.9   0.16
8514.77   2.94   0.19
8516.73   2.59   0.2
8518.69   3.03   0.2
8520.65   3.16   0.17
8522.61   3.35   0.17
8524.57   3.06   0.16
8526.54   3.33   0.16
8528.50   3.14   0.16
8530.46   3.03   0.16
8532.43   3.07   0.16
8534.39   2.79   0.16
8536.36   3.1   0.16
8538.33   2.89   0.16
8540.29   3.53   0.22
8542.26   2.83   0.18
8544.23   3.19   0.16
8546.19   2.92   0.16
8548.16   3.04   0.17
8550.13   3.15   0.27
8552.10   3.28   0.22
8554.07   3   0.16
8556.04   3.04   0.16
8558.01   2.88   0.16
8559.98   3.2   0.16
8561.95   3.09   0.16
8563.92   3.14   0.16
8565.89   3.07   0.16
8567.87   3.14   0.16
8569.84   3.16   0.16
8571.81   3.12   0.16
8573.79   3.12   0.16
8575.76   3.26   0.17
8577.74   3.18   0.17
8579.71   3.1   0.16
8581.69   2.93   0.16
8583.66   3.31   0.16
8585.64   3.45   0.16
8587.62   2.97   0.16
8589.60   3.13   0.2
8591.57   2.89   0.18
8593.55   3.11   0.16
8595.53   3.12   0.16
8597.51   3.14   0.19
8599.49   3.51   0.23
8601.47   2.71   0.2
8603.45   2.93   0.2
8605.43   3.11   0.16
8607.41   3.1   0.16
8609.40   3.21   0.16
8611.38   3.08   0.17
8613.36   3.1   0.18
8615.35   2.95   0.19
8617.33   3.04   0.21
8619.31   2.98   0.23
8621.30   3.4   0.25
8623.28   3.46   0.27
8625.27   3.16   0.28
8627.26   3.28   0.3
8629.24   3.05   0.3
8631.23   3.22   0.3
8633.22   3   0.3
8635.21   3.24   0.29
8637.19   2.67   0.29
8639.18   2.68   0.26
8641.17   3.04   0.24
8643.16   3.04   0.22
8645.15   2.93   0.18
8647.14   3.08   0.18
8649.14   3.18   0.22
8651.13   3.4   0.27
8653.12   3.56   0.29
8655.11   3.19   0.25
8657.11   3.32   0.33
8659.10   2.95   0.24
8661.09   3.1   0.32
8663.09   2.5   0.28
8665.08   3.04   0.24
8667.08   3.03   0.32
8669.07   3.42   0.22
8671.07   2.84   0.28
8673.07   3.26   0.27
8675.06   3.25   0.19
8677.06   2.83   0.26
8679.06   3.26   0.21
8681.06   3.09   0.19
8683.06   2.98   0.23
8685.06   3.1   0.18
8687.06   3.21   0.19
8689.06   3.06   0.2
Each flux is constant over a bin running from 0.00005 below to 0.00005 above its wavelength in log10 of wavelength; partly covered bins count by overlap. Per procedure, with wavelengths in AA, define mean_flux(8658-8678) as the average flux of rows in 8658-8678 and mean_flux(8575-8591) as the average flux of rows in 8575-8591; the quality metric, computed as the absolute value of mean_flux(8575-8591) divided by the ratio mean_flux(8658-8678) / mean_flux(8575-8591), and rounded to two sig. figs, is 3.3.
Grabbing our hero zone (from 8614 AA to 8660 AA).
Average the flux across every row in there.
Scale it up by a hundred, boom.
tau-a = 312.3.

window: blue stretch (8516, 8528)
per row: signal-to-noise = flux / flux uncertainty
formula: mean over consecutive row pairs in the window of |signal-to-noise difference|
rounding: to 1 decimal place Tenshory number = 1.8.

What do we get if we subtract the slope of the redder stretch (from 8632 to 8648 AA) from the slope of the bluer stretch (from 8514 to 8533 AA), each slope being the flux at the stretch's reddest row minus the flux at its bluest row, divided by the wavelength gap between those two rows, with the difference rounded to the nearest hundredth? 0.00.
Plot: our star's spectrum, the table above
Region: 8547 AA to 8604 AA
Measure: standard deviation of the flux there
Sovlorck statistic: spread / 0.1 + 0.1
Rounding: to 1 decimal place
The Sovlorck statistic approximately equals 1.7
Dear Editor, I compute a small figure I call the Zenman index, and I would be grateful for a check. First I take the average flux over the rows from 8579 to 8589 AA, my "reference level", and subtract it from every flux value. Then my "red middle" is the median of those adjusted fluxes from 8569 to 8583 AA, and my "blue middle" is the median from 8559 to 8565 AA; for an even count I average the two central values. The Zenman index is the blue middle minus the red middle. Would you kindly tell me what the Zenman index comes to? 0.02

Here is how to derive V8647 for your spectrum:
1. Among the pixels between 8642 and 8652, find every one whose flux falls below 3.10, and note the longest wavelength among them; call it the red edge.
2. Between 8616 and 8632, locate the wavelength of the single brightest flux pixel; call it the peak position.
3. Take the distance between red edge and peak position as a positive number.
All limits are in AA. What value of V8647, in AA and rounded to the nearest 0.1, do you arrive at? 23.9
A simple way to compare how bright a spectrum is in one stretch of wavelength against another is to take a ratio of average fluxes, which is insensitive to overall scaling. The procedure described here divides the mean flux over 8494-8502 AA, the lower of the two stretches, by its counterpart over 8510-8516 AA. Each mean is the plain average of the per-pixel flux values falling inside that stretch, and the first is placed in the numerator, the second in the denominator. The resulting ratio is 0.98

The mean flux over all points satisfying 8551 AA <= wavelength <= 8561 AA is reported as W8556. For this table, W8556 3.08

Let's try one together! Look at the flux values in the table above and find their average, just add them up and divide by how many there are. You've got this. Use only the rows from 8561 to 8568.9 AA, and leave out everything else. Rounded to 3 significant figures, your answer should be 3.11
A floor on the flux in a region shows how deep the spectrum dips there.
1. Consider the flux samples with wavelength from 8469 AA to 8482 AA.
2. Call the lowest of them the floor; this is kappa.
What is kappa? 2.92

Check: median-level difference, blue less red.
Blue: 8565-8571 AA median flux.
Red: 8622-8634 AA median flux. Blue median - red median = -0.050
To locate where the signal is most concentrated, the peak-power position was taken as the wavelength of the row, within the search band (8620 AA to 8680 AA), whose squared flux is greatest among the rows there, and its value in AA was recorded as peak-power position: 8653.12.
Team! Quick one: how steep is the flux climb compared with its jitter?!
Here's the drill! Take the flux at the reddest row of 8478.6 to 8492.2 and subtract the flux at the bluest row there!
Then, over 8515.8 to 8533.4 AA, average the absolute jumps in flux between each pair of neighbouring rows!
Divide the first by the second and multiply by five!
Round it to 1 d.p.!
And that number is -1.7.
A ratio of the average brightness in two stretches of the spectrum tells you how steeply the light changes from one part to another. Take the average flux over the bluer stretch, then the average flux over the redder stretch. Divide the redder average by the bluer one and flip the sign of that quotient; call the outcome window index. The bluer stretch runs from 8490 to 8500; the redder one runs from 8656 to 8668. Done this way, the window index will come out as -1.04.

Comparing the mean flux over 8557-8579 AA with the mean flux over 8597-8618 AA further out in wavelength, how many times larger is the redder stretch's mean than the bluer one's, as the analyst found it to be 0.986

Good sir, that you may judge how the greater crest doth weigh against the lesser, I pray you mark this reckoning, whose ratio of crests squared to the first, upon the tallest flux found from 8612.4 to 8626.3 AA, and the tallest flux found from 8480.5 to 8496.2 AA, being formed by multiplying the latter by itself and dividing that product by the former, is 3.09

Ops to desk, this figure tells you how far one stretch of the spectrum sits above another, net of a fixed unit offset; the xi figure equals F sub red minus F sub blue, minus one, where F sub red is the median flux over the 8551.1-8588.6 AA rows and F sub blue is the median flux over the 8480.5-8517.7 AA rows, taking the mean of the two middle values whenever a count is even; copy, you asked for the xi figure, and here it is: -0.820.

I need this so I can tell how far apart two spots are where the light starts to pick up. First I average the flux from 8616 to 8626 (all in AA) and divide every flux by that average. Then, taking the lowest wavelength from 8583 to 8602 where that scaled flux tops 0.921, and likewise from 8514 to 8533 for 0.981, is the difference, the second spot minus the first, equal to -63.0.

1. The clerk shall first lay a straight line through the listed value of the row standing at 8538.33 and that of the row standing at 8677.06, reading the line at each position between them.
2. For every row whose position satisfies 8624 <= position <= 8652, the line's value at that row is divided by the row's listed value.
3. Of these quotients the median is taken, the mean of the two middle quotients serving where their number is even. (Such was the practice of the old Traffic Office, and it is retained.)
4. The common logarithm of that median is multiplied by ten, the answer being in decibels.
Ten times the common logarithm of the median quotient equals -0.321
